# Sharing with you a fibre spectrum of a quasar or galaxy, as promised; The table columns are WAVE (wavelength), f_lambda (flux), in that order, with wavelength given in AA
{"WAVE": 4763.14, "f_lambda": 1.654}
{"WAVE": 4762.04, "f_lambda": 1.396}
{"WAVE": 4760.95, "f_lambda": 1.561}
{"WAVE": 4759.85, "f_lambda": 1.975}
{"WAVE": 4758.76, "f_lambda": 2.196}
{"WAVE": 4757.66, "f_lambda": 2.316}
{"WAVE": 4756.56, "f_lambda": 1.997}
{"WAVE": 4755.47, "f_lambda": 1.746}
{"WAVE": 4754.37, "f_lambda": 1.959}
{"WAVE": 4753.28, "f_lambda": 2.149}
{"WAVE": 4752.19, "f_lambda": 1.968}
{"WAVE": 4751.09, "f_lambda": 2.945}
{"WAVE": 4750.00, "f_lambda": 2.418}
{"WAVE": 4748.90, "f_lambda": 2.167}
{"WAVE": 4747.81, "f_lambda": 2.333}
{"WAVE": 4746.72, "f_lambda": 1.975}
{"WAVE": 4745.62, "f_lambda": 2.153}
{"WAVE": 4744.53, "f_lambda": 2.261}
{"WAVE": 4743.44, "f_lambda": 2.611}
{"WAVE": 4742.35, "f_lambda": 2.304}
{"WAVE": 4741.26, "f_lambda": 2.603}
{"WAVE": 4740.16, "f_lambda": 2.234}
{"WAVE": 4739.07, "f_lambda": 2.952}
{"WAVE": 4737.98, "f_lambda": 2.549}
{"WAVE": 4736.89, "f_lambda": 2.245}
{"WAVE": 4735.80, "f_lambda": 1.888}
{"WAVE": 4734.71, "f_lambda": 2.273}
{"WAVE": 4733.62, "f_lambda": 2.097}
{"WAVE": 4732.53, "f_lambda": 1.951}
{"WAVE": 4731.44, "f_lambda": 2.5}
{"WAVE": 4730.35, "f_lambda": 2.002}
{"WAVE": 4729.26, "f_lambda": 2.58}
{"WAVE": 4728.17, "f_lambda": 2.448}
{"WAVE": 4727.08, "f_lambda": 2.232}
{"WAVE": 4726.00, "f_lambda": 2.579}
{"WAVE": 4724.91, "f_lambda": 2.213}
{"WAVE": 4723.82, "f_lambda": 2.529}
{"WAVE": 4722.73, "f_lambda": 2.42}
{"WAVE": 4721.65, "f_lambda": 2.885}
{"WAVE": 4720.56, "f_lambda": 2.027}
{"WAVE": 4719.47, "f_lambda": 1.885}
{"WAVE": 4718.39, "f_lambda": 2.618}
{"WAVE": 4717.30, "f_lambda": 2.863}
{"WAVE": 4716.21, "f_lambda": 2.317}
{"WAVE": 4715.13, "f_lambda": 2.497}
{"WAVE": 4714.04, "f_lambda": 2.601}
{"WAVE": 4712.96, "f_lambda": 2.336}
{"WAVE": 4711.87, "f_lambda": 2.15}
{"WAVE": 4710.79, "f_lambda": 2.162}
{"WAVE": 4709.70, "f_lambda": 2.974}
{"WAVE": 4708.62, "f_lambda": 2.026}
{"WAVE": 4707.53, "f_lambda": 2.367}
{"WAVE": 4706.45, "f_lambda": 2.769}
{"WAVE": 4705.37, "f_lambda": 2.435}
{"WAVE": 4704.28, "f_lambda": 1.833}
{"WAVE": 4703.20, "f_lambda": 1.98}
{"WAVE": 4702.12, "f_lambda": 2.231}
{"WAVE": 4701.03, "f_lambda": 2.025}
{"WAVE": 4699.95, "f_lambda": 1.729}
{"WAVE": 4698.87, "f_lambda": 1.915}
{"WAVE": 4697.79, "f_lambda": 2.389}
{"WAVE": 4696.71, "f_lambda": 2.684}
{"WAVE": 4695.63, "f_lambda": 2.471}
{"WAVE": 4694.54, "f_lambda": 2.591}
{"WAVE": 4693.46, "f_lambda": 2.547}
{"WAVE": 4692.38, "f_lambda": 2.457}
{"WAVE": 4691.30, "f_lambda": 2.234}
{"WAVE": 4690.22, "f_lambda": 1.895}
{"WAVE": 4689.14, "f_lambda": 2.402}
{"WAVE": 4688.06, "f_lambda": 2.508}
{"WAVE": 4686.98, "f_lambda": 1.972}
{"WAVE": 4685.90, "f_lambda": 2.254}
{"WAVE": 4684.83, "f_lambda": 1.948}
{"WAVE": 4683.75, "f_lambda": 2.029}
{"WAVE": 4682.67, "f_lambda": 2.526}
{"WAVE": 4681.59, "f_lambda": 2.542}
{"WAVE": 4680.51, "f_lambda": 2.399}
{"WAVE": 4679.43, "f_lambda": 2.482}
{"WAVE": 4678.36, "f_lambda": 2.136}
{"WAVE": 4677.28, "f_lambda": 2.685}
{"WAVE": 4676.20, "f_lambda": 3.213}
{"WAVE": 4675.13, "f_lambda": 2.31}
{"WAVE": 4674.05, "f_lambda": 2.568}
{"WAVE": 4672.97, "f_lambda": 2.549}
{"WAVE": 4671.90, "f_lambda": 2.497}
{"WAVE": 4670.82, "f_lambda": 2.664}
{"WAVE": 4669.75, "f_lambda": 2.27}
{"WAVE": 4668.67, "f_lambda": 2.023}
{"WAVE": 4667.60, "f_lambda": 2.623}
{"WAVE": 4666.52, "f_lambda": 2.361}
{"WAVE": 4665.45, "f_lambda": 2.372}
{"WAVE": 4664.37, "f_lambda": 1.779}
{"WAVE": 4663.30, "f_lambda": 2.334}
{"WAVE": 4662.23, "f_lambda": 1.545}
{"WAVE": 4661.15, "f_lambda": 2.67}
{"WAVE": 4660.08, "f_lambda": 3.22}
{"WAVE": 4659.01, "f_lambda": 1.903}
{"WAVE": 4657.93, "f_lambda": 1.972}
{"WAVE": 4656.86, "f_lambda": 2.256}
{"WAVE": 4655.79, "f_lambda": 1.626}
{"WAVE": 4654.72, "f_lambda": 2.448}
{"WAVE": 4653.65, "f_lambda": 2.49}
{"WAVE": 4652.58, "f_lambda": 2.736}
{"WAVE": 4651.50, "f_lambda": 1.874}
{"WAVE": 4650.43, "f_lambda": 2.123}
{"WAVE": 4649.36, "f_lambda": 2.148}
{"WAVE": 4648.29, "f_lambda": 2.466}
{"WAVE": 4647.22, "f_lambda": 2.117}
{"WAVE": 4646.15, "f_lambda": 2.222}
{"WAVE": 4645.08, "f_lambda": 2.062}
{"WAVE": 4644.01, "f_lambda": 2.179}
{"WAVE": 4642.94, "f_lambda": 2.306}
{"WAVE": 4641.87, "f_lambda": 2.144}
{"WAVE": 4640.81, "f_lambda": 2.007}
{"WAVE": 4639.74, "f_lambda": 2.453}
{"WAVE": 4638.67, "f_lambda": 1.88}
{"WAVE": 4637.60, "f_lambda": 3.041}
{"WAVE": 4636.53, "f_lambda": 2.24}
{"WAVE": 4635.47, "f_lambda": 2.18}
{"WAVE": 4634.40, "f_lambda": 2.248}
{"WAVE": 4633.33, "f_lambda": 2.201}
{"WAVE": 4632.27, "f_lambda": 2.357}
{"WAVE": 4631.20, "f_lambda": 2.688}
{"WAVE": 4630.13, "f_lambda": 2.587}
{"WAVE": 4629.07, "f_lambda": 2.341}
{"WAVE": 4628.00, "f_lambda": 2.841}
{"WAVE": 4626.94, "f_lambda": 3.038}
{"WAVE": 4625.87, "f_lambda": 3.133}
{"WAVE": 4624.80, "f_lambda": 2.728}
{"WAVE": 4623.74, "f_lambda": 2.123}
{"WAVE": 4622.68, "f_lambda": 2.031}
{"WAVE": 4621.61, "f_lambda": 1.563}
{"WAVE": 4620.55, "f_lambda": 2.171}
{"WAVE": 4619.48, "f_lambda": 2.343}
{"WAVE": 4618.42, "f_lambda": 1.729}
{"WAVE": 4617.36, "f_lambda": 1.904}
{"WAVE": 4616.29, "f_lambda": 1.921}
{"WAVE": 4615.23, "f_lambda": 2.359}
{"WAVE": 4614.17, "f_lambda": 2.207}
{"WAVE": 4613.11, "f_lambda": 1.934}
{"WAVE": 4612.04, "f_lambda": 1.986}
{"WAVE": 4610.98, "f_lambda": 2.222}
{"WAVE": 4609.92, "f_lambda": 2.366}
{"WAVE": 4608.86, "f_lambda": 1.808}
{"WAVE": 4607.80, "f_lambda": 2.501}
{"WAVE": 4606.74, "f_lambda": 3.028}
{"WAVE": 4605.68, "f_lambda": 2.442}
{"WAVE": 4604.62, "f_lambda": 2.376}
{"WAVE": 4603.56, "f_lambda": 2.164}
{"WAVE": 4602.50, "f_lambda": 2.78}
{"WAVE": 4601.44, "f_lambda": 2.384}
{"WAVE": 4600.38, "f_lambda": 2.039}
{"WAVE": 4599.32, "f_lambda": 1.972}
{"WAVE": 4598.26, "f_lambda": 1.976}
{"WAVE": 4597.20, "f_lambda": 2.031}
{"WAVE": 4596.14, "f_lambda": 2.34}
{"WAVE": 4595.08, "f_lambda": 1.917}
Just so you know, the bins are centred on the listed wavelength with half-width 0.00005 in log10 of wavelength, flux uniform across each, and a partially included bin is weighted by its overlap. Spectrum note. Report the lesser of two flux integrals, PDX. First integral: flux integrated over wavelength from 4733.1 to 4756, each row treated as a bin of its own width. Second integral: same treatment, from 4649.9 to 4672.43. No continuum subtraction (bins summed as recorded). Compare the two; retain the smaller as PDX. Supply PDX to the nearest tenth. 51.3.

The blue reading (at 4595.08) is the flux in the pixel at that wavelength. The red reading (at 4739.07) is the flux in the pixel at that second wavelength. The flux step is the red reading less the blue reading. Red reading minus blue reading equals 1.0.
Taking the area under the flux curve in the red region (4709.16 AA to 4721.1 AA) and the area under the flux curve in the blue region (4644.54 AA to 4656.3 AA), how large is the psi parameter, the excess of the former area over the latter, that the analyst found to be 2.7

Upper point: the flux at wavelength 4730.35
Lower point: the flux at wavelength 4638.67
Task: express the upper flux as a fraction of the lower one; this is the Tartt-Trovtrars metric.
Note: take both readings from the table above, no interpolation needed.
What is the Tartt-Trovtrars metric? 1.06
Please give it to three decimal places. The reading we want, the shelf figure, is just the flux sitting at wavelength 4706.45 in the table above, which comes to 2.769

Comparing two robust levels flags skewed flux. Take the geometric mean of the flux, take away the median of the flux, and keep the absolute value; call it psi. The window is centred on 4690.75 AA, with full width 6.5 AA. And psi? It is 0.10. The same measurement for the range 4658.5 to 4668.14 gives 0.10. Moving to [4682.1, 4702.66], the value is 0.02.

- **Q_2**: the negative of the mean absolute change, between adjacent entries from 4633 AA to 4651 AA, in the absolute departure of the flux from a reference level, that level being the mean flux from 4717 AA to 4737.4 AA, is -0.16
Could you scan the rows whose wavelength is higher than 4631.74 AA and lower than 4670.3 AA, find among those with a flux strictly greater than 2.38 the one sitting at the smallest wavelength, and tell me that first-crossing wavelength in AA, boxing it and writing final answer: 4637.60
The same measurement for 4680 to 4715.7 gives 4680.51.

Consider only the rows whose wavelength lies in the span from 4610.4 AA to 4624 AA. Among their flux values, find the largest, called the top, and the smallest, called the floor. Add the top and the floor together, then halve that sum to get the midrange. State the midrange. 1.96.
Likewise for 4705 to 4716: 2.50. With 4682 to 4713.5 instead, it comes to 2.35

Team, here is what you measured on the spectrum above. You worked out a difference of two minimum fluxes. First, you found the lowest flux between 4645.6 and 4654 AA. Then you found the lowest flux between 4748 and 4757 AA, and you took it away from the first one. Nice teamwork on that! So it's 0.1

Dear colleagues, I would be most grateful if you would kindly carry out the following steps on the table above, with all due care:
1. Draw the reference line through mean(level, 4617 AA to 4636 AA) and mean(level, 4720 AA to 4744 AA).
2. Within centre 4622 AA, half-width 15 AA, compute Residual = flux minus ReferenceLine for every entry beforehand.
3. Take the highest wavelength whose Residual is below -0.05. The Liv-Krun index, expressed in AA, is 4636.53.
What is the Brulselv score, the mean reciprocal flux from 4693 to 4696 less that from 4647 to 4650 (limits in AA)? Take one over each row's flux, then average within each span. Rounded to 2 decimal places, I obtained -0.05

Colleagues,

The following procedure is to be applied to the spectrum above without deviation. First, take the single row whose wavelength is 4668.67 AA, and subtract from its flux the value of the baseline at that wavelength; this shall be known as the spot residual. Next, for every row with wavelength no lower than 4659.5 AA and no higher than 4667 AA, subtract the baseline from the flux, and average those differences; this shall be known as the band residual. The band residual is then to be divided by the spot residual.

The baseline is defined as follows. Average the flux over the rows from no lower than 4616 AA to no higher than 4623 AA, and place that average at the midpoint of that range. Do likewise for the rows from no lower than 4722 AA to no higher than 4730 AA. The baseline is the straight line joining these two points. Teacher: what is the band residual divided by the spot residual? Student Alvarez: -1.19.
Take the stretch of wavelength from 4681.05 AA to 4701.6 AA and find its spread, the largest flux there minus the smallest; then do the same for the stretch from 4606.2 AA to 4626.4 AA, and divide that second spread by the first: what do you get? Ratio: 1.64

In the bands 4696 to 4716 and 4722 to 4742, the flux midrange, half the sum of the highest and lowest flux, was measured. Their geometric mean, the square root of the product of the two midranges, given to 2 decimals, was 2.39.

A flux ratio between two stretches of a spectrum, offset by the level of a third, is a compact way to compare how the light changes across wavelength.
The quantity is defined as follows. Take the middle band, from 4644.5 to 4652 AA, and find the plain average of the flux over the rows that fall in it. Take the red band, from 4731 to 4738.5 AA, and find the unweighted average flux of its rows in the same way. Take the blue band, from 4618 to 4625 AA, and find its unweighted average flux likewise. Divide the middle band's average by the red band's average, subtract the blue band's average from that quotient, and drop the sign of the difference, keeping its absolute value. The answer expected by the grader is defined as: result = 1.1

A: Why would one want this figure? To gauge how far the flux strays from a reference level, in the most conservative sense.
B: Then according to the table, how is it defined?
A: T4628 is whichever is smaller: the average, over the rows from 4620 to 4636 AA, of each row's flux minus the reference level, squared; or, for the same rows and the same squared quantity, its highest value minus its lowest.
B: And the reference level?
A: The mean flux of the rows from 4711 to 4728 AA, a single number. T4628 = 0.16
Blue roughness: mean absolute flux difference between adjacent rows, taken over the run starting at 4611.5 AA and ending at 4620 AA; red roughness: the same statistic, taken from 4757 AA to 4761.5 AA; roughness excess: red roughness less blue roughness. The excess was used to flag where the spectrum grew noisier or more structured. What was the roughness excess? 0.01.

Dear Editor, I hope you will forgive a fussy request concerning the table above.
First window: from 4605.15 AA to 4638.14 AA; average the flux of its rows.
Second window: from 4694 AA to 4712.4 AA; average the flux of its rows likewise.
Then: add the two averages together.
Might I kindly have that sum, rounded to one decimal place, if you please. 4.6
